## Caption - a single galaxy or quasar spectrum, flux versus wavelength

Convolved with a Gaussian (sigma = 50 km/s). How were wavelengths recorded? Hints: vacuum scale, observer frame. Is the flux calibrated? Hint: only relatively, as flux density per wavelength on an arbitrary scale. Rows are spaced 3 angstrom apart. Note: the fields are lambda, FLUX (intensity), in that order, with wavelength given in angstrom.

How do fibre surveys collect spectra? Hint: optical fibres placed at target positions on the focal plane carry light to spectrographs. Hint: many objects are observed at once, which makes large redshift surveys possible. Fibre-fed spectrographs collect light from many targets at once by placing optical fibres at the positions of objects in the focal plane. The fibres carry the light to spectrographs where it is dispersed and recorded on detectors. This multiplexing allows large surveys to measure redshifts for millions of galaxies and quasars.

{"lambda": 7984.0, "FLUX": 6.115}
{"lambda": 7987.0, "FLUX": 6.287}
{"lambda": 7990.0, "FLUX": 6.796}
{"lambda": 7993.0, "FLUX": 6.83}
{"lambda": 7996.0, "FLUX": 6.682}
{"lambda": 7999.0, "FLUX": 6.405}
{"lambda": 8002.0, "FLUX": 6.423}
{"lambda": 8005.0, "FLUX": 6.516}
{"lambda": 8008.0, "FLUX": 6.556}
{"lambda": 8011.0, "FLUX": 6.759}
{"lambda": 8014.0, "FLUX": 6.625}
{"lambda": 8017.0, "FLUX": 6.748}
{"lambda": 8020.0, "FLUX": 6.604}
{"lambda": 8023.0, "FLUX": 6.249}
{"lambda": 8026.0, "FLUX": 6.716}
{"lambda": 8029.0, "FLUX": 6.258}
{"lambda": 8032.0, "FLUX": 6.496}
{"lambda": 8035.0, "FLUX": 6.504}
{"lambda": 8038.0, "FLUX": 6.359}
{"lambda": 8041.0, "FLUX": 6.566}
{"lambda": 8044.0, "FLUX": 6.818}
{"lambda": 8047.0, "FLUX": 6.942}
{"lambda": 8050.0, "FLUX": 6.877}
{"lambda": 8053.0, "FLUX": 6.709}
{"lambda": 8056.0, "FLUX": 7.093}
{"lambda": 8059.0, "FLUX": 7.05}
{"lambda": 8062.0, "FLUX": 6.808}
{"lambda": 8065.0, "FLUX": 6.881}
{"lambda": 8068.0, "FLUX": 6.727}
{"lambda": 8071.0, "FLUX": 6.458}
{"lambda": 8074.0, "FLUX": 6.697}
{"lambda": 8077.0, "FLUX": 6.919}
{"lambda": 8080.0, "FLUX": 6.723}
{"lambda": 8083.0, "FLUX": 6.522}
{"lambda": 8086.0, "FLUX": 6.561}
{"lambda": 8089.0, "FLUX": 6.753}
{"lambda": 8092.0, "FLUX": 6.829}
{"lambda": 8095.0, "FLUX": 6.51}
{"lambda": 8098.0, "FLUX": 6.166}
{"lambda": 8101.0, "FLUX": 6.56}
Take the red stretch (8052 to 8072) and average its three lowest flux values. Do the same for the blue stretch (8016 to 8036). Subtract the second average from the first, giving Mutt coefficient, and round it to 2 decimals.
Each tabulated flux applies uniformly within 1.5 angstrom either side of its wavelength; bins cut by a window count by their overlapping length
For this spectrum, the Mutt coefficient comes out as 0.30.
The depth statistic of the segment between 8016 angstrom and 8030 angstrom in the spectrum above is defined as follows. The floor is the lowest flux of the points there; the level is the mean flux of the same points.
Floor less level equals -0.27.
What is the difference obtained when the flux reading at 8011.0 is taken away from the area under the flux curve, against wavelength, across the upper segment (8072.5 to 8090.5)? 113.8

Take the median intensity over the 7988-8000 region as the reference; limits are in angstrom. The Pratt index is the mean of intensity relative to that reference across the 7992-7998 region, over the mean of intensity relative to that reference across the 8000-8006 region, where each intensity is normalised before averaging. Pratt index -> 1.04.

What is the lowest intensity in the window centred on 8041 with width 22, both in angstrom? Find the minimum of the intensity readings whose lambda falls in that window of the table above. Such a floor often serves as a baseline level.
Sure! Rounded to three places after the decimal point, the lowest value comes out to 6.359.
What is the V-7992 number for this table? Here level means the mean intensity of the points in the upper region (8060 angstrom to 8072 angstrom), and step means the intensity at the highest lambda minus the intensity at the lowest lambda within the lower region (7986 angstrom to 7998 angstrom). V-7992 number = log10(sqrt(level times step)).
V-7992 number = 0.21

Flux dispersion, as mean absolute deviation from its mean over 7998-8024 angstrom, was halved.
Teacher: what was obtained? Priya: 0.064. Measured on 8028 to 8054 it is 0.099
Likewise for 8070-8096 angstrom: 0.067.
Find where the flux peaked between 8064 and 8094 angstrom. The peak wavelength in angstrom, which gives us 8077.0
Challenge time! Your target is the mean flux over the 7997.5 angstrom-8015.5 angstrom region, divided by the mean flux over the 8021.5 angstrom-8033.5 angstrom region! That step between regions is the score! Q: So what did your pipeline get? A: 1.02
